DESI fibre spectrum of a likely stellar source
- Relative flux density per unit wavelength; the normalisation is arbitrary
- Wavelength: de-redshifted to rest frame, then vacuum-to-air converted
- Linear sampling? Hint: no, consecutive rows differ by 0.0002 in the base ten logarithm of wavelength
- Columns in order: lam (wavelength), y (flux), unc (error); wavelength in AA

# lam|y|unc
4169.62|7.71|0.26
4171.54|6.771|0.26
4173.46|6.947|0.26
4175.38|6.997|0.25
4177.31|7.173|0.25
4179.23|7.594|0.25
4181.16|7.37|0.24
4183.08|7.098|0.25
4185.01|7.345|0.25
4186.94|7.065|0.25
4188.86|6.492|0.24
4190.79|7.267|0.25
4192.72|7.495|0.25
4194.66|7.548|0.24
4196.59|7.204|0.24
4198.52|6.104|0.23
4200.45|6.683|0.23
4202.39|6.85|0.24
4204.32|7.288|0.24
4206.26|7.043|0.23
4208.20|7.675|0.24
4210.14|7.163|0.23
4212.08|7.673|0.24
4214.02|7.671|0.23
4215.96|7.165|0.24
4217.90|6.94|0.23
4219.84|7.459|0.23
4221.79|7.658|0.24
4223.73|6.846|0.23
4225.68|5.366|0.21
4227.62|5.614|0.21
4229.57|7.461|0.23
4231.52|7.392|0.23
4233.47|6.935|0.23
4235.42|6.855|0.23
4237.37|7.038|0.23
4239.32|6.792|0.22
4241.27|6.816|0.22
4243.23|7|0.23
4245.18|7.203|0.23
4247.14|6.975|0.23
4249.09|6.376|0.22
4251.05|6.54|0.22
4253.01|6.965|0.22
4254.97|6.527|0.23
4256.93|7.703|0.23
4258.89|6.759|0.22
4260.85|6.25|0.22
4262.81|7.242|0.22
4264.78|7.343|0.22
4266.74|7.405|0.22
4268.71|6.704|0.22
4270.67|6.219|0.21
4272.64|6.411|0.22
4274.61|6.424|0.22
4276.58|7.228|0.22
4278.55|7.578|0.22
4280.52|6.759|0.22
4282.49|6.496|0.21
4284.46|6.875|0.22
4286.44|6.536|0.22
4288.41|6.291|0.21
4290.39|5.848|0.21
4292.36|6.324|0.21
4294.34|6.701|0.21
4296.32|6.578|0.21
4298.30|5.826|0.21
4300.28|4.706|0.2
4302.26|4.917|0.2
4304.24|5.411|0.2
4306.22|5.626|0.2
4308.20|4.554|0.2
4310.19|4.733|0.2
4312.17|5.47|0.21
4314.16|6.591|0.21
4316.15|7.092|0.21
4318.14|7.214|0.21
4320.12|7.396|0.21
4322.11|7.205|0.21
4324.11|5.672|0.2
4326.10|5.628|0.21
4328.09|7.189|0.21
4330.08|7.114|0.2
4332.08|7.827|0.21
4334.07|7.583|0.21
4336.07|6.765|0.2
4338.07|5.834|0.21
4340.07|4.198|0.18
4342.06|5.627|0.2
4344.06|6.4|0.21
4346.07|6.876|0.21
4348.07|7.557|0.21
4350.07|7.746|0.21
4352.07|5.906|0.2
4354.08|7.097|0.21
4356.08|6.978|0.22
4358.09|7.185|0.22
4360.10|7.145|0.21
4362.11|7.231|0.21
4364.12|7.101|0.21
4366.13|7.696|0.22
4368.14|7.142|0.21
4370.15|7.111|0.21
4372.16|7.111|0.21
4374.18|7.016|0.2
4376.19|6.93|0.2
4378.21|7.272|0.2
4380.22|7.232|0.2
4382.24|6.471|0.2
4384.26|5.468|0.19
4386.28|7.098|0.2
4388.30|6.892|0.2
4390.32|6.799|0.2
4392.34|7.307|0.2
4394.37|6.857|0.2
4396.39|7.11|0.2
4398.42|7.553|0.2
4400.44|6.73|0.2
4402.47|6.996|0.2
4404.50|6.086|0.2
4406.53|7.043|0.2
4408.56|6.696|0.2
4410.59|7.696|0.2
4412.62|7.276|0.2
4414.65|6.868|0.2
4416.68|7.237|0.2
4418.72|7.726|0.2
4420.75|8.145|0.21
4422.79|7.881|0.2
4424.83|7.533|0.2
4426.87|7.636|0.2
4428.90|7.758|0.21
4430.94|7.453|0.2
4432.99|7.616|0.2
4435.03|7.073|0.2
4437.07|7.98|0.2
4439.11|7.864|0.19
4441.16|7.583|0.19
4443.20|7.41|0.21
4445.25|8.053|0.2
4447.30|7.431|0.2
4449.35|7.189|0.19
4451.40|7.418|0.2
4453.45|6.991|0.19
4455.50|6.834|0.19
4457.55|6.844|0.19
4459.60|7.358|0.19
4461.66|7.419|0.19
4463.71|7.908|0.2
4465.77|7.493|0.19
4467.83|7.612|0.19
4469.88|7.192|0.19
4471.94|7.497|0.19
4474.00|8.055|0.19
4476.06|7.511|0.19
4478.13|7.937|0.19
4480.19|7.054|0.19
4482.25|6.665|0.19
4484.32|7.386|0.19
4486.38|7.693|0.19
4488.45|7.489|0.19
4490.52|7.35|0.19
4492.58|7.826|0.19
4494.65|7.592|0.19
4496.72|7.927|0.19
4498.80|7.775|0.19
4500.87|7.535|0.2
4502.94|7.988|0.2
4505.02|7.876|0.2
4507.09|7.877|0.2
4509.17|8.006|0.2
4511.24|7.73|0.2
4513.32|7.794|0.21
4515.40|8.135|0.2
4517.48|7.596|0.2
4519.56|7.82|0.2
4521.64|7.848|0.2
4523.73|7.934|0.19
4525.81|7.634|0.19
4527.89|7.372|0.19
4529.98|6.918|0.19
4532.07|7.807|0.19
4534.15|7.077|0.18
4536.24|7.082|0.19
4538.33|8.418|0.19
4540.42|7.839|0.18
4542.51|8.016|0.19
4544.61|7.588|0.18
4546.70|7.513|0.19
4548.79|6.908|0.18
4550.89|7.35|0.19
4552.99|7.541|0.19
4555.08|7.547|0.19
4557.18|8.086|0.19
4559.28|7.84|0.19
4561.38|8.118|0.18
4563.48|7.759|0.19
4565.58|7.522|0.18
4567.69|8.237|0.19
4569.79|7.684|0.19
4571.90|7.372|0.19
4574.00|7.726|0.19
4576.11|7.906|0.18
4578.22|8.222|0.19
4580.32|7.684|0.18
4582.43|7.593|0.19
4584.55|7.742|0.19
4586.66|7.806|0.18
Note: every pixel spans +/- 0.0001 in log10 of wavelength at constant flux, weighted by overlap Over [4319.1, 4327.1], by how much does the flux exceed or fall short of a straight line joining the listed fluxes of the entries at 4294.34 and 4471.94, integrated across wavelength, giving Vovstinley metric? -2.8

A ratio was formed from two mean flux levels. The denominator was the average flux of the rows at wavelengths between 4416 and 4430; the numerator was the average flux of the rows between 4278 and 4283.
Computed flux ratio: 0.90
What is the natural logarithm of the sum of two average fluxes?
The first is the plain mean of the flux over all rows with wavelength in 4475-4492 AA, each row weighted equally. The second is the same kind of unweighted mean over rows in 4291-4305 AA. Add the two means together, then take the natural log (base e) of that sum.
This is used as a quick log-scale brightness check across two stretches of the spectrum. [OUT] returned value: 2.58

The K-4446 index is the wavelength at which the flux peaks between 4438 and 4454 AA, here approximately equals 4445.25 AA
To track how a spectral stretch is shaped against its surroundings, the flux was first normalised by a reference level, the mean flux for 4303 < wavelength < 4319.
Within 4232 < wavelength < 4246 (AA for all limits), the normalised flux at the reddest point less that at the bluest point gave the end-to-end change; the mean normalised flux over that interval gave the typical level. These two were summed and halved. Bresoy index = 0.62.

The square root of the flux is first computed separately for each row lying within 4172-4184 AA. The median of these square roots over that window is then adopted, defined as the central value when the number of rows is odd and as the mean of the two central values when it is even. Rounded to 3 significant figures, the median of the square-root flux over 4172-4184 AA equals 2.67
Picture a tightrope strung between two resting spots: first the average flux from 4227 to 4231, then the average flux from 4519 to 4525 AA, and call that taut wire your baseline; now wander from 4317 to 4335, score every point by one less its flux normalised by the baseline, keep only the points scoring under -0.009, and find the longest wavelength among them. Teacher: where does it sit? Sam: 4334.07 AA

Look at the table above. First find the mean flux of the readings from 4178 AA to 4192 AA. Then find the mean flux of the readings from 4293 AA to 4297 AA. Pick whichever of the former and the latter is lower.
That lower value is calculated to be 6.6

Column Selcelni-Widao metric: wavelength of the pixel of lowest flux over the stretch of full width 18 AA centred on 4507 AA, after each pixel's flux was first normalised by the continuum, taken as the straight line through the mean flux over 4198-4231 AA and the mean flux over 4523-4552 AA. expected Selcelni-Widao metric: 4500.87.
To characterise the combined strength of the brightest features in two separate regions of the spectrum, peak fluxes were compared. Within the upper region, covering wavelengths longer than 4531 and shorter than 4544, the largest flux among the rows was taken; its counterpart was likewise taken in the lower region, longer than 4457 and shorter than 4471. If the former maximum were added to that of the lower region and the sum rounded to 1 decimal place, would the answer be 16.3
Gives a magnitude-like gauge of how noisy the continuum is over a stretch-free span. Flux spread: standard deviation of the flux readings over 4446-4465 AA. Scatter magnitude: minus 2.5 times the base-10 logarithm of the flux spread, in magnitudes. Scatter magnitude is 1.2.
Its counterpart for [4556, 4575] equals 1.4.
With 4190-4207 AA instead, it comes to 0.9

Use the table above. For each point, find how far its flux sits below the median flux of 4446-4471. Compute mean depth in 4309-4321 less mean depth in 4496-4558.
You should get 1.3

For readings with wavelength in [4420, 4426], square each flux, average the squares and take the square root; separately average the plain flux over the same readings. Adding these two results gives 15.7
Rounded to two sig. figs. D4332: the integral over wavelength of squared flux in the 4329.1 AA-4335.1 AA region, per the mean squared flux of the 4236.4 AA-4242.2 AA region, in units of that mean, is 7.1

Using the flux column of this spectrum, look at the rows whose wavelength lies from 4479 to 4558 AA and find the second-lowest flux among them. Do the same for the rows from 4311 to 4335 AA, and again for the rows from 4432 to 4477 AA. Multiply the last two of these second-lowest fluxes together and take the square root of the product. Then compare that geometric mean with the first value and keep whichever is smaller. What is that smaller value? 6.2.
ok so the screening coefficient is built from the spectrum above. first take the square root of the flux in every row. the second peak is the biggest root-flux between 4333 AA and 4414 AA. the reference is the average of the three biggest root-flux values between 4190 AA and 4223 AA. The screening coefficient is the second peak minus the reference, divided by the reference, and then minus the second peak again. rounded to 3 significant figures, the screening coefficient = -2.78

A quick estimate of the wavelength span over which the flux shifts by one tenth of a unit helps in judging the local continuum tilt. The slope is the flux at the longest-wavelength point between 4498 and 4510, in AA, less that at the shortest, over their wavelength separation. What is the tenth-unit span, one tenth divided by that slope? 4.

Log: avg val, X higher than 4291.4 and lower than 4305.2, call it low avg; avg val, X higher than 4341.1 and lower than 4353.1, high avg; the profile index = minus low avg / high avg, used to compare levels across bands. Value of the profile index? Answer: -0.86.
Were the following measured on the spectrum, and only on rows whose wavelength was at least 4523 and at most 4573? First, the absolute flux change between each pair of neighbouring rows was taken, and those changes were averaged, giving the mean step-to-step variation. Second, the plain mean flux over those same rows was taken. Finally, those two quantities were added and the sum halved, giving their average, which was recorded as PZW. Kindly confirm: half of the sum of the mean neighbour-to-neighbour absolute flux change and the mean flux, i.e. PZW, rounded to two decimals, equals 4.03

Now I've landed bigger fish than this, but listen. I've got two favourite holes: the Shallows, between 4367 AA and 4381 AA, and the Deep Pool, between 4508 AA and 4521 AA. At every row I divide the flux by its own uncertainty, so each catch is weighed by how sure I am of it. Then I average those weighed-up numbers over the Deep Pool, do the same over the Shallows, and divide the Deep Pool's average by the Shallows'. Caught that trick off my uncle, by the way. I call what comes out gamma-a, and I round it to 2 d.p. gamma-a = 1.12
